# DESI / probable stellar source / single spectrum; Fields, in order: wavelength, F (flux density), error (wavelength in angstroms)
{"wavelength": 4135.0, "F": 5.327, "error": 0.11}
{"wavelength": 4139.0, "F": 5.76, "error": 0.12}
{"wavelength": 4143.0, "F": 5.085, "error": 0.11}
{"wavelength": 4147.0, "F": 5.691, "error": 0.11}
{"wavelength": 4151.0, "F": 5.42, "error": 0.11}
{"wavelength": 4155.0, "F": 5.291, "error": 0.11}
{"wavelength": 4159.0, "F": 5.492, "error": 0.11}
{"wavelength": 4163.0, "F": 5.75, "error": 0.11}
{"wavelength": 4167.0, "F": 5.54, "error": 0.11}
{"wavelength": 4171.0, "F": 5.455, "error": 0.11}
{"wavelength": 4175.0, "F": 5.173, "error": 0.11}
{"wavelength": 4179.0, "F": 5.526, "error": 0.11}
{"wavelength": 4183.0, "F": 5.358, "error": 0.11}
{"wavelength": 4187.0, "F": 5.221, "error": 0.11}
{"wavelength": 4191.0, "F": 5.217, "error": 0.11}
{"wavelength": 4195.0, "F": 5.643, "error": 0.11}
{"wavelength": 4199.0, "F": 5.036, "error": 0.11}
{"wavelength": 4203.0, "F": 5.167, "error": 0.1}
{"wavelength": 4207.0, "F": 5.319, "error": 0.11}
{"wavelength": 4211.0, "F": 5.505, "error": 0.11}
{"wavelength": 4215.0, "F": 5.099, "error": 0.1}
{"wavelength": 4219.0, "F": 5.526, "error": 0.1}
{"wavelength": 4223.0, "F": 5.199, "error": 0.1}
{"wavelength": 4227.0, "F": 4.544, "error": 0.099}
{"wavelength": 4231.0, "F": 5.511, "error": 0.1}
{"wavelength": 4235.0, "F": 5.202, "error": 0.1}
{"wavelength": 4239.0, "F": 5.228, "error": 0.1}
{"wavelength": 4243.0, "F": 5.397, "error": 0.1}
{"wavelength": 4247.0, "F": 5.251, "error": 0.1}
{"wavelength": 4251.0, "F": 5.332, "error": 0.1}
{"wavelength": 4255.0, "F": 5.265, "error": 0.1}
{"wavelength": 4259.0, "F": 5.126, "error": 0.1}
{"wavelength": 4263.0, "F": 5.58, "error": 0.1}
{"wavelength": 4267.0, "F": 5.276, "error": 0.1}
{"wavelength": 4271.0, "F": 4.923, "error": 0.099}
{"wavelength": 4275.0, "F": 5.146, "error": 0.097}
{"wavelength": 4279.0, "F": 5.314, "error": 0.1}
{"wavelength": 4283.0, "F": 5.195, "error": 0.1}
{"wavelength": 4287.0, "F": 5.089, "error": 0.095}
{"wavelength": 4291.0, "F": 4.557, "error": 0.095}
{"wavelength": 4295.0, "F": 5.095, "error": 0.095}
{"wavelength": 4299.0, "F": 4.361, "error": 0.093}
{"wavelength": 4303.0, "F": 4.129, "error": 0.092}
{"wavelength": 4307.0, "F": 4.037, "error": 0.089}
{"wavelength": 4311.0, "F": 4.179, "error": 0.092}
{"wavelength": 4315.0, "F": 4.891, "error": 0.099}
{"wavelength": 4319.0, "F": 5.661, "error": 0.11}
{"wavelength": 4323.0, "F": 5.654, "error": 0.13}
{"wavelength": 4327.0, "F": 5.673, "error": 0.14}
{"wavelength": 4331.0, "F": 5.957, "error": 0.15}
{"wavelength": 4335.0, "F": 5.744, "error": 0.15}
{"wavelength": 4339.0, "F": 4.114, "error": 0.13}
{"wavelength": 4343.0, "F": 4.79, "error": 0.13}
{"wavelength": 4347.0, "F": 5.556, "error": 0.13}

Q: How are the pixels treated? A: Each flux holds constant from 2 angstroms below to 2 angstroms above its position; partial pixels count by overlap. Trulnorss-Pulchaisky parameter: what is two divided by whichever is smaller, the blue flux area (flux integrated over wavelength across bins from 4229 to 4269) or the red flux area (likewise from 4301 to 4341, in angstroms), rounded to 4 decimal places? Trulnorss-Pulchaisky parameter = 0.0100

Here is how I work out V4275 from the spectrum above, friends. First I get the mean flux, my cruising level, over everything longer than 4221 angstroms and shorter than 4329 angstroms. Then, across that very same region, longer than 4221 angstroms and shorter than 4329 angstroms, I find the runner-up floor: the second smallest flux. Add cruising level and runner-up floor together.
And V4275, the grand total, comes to 9.2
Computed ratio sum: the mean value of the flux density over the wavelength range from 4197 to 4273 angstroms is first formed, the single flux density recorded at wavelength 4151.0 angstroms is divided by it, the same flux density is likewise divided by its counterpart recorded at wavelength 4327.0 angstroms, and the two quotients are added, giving 1.99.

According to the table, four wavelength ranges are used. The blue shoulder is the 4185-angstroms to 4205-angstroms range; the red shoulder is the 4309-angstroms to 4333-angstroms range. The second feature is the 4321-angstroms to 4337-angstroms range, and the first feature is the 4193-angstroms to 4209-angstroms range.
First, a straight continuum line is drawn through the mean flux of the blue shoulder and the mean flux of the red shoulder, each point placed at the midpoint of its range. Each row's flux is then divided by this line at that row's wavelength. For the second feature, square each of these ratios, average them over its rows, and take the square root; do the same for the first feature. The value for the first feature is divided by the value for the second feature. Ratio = 0.93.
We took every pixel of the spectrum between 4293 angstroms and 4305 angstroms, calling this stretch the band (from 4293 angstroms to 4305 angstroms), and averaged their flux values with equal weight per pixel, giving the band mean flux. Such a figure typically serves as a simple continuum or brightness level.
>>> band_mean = 4.53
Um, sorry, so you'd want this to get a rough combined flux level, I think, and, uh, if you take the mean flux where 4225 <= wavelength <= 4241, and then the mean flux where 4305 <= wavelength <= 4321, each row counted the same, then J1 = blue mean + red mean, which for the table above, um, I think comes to 9.8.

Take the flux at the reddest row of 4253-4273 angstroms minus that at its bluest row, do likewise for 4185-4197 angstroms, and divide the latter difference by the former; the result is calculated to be -1.2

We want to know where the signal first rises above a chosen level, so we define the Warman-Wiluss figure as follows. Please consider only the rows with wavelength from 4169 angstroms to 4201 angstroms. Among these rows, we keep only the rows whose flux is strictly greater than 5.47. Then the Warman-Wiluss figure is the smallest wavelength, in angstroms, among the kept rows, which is 4179.0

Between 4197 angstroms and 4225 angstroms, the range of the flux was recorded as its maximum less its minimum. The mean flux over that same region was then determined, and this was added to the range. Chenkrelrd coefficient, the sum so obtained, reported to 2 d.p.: 5.75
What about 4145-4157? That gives 5.87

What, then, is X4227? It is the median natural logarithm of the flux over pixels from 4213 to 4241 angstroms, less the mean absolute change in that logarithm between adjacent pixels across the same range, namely 1.56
